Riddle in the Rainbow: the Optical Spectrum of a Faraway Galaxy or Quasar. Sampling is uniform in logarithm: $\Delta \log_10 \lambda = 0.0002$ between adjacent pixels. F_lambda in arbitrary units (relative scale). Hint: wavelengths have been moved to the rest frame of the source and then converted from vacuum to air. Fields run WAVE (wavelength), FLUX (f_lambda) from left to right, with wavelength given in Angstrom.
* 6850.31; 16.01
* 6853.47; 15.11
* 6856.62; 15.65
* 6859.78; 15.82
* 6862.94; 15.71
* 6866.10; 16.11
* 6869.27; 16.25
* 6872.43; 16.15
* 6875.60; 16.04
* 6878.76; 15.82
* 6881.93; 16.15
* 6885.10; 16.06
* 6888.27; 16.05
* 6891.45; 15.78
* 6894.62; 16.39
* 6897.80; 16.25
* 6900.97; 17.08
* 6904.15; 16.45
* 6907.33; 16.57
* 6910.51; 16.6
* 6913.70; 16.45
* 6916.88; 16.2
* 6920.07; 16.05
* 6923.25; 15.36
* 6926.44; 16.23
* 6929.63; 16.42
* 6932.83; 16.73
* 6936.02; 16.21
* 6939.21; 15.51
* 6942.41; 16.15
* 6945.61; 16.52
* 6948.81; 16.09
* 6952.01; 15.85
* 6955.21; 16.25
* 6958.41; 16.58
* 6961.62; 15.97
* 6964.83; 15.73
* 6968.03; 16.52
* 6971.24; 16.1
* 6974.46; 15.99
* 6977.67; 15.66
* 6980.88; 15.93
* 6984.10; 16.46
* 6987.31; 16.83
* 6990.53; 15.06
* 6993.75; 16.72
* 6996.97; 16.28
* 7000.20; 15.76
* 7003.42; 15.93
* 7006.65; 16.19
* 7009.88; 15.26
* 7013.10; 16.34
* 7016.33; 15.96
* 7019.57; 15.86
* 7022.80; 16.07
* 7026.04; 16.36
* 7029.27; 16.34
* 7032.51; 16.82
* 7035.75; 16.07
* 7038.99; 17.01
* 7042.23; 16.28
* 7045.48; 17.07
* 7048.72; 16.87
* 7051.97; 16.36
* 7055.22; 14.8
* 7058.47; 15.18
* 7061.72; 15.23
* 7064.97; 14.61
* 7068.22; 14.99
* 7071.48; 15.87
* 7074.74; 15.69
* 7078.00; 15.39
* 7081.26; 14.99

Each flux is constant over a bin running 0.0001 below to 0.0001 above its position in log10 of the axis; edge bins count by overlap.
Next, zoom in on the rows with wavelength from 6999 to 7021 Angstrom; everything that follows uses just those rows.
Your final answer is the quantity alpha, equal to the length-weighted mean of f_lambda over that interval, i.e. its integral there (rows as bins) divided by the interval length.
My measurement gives 15.9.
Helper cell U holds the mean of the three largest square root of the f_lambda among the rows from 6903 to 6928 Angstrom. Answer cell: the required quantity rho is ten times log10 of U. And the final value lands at 6.09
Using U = 4.07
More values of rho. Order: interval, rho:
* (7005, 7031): 6.07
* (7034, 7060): 6.15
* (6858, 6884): 6.05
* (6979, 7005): 6.11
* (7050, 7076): 6.02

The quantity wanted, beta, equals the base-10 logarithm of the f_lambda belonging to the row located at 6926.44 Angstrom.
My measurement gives 1.21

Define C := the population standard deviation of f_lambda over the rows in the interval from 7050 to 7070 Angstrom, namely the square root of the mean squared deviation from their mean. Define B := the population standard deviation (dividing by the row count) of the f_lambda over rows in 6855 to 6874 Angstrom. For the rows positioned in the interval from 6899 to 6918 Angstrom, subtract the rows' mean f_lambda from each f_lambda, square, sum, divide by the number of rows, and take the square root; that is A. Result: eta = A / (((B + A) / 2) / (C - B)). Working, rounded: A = 0.27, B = 0.231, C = 0.56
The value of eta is 0.36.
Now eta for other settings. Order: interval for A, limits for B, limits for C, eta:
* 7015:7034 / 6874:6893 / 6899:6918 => 0.18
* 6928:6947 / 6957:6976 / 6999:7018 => 0.04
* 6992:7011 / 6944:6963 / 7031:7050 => 0.13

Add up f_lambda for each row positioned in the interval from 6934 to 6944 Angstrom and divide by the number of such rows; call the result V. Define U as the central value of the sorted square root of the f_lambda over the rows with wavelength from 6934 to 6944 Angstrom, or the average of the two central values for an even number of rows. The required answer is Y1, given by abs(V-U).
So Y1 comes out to 11.9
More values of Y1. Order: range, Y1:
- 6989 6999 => 12.0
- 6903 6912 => 12.5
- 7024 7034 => 12.5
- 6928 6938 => 12.4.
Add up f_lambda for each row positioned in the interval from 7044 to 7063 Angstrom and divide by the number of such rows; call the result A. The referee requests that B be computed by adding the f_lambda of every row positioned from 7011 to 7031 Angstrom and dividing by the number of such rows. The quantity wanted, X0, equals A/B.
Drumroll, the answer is 0.99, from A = 15.9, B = 16.2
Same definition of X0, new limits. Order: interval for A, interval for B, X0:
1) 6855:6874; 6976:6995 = 0.99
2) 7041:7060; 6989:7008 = 1.01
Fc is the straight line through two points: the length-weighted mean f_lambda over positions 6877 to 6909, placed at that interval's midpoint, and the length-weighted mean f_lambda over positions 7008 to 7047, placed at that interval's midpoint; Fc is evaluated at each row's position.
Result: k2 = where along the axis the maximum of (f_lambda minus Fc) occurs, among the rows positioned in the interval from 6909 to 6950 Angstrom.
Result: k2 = 6932.83 Angstrom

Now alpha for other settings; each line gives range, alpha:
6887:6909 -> 16.4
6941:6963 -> 16.2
